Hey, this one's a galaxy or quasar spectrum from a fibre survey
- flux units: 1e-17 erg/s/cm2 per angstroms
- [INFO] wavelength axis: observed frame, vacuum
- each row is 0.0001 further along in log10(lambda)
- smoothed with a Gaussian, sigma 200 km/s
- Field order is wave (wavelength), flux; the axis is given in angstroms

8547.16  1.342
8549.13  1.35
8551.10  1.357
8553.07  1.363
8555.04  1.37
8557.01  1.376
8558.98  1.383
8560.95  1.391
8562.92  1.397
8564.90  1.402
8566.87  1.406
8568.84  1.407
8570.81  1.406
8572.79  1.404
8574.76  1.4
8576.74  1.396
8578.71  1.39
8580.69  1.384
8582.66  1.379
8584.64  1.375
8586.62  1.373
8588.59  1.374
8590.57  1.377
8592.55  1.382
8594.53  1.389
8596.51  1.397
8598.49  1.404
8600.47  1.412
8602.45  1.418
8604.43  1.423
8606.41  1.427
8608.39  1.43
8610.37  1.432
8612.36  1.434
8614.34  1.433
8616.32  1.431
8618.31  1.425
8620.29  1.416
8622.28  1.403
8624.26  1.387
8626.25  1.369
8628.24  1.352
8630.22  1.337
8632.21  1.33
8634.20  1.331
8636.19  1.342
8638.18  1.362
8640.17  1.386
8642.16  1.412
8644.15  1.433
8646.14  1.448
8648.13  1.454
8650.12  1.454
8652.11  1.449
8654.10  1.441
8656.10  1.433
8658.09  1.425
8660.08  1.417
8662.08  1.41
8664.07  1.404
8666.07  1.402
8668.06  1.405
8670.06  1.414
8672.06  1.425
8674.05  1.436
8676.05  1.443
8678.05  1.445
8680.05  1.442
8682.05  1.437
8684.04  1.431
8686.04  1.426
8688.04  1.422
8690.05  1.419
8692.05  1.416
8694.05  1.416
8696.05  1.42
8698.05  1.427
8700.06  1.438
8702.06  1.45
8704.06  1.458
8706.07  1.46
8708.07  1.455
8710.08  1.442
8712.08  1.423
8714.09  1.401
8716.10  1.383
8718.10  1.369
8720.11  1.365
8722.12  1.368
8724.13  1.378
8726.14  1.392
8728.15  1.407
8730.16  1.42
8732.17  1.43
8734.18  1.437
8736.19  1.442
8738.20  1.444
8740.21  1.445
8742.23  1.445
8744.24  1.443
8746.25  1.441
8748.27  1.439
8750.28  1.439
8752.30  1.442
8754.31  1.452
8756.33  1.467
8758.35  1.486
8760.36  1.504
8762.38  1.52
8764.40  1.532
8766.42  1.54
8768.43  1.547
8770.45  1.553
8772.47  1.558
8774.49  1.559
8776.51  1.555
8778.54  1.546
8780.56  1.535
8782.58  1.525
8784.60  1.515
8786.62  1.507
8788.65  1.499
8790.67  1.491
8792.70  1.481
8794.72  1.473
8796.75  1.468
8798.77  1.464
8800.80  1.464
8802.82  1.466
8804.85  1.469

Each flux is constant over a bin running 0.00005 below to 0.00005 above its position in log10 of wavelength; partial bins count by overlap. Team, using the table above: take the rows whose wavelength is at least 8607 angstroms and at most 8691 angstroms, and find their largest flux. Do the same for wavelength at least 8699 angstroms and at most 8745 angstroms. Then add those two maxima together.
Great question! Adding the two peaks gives 2.91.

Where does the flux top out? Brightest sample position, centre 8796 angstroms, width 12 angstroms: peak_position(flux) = 8790.67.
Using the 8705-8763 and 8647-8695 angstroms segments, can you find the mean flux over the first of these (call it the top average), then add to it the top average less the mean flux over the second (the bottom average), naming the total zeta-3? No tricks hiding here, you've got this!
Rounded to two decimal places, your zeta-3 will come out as 1.44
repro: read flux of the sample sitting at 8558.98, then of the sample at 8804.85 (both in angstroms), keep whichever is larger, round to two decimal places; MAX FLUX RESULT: 1.47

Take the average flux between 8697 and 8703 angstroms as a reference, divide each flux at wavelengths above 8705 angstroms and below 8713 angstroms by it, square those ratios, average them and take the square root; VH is 1.005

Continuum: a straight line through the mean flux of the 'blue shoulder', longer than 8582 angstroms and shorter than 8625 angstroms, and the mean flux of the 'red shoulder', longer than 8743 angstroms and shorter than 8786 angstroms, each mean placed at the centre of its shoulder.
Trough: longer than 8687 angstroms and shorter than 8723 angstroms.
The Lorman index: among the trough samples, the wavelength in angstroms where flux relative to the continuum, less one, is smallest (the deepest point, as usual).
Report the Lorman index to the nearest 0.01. 8720.11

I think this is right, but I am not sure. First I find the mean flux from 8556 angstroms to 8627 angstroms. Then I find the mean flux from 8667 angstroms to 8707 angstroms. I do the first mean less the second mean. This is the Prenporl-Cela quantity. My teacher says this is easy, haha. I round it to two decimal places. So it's -0.03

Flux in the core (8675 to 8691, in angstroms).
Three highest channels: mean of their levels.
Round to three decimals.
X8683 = 1.443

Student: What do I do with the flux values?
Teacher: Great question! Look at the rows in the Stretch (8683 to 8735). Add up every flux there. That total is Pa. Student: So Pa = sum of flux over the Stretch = 36.9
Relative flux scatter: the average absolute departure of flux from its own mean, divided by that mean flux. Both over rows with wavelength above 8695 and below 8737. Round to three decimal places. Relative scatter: 0.019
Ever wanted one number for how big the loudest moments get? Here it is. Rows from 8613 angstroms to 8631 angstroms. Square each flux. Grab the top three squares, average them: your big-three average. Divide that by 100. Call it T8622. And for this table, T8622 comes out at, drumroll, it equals 0.0204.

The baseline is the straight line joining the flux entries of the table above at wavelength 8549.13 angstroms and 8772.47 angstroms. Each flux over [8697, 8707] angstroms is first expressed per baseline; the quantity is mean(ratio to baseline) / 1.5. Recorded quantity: 0.646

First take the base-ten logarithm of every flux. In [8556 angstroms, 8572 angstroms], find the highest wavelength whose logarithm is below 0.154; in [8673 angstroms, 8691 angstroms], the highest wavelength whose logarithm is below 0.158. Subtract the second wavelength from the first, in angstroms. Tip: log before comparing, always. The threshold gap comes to -119.2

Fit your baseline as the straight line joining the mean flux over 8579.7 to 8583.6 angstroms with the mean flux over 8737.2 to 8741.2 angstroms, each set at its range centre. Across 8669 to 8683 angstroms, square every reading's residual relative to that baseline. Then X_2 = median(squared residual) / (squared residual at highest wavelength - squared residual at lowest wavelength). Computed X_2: 1.4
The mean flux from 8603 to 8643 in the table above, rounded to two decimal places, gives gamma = 1.39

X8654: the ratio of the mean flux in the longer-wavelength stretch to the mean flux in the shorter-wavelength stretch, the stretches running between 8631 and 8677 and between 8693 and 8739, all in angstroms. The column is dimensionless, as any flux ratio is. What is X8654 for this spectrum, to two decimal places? 1.01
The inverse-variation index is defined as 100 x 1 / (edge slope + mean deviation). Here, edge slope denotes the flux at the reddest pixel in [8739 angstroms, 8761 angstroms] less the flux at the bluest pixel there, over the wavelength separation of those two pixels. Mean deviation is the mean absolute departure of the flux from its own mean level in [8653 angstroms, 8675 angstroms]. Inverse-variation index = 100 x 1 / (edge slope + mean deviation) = 6897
